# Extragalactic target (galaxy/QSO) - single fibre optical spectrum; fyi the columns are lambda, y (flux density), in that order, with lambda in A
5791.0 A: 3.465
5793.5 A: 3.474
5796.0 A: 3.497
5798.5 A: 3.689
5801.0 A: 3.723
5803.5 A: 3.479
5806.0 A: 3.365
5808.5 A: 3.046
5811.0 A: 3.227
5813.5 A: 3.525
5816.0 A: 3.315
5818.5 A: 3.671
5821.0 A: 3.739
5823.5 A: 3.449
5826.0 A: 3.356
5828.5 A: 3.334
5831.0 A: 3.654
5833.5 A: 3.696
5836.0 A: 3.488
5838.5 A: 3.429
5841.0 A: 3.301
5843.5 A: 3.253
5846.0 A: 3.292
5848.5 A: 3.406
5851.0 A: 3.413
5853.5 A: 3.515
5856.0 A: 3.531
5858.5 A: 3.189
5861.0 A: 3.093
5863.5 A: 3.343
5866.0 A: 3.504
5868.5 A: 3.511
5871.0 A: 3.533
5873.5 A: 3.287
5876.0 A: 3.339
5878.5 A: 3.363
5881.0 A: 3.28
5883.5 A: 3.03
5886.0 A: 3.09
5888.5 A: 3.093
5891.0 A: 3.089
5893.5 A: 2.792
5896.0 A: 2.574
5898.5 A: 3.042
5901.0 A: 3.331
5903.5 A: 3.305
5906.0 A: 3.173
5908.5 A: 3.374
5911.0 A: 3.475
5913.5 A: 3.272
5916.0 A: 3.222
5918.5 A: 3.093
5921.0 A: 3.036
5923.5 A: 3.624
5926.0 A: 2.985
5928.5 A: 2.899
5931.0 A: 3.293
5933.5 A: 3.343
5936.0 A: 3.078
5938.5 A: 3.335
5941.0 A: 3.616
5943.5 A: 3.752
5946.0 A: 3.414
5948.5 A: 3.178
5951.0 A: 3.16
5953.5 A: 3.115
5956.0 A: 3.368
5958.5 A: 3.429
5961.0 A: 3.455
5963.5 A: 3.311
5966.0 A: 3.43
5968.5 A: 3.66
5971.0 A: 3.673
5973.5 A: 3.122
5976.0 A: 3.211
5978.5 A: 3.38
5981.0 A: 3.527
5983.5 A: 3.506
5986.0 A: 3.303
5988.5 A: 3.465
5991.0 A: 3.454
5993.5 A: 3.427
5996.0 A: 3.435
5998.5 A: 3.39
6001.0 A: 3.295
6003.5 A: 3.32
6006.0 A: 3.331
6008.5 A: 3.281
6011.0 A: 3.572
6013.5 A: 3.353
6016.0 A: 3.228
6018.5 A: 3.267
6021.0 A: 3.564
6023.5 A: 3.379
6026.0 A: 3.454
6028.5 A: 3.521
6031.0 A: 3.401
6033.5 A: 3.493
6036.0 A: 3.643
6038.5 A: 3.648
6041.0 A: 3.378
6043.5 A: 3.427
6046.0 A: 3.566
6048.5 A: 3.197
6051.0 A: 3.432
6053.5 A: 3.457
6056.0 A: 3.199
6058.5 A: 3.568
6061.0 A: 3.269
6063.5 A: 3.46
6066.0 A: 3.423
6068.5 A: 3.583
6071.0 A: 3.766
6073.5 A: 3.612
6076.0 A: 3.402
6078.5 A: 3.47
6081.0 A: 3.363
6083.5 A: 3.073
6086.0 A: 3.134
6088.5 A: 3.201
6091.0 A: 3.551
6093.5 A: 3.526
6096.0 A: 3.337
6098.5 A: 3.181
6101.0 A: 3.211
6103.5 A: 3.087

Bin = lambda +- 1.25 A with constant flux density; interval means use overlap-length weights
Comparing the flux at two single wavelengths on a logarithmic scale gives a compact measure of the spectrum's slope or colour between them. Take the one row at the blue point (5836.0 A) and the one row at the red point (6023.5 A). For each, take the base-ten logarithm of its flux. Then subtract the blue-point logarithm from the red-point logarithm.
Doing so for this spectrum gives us -0.014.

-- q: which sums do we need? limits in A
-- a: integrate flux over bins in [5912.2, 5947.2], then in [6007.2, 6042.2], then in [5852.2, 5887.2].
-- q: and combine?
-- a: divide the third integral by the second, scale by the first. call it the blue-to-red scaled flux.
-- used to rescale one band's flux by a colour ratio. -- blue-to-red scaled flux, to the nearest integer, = 111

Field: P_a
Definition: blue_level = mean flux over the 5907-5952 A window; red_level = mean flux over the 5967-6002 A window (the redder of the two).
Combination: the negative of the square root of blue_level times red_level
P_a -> -3.35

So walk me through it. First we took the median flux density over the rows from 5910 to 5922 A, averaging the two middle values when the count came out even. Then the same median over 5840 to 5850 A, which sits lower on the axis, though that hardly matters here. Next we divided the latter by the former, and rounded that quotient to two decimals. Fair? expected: 1.02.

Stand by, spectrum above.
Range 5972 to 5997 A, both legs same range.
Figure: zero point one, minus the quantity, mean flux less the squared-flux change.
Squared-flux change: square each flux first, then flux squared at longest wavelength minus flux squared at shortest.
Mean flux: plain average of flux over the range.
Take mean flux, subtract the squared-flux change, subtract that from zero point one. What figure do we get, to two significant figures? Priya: -1.2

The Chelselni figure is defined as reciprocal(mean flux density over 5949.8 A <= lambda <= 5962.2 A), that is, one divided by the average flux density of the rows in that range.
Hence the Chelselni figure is 0.303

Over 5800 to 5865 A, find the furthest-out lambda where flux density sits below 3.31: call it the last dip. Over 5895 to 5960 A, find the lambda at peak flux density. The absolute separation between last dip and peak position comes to 82.5 A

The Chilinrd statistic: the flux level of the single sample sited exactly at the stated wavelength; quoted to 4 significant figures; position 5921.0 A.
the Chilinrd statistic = 3.036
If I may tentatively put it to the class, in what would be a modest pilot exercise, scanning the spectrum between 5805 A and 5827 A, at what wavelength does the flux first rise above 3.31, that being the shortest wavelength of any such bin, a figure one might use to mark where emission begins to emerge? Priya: 5806.0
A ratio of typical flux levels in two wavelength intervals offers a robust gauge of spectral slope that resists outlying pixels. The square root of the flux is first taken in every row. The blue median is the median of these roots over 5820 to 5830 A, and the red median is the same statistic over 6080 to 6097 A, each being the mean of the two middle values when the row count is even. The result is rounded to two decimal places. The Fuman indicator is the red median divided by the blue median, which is 0.99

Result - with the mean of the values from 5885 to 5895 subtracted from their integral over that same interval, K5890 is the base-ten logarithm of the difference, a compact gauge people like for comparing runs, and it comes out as 1.43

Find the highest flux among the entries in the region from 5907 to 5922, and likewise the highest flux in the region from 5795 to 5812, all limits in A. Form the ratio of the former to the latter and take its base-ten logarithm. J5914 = -0.030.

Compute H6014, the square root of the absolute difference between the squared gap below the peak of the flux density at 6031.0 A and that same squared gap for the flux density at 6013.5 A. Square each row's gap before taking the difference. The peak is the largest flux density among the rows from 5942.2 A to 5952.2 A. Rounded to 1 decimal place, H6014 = 0.2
